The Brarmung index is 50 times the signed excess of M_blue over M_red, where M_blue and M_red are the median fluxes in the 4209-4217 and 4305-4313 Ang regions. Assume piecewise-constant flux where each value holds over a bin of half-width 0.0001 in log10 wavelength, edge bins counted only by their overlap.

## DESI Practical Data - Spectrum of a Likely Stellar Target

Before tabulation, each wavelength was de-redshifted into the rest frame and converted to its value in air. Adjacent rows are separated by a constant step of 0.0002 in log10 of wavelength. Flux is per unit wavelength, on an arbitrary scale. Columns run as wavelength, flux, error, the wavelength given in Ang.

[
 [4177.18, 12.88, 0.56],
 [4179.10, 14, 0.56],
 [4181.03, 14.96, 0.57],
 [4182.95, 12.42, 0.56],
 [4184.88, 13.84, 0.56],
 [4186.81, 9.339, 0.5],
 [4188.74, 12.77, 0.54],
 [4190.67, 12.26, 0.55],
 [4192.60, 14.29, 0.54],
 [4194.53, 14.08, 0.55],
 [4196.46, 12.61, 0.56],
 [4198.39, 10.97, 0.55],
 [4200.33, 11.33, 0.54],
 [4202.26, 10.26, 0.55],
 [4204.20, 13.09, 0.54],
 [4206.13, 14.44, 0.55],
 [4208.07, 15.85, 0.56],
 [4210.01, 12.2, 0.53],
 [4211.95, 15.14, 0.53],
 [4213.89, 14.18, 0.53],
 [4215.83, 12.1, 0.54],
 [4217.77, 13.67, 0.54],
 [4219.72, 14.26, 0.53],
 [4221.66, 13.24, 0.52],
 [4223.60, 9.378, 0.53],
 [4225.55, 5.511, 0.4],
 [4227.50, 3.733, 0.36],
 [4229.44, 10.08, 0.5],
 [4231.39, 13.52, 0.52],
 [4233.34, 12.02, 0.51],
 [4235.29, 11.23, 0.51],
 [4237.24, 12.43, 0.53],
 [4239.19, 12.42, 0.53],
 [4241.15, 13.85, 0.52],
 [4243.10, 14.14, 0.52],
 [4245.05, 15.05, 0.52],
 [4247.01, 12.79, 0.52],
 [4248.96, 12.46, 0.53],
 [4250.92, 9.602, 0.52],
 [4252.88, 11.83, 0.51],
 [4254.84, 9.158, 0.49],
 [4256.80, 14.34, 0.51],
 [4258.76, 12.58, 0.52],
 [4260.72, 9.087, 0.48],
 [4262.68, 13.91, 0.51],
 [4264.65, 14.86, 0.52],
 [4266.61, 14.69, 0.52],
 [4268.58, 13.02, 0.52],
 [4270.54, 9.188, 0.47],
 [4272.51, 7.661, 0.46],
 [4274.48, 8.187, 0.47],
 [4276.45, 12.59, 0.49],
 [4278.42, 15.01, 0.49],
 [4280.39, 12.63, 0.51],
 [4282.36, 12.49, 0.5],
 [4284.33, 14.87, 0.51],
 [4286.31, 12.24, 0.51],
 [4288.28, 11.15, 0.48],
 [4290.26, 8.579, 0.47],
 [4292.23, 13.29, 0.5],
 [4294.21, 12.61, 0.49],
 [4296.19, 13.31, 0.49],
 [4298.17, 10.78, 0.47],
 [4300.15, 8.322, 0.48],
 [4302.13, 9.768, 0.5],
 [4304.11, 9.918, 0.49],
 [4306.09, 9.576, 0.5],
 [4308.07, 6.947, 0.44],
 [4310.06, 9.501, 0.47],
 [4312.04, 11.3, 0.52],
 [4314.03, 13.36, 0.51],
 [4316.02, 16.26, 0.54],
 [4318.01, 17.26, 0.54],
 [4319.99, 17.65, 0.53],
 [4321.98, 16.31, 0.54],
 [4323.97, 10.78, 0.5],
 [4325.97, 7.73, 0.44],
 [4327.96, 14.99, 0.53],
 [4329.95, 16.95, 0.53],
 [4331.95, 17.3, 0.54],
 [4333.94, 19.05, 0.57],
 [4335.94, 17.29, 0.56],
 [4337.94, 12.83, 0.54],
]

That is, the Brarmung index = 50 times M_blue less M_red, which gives 183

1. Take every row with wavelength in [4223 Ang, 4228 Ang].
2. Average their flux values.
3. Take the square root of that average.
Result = 2.5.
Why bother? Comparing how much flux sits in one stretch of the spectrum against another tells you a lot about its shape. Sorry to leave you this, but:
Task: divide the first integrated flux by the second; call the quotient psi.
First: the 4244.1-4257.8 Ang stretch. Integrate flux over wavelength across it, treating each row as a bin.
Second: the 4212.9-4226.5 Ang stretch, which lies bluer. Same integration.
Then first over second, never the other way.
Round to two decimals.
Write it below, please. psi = 1.04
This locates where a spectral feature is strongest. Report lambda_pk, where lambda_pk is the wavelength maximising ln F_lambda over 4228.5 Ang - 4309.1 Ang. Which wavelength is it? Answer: 4245.05 Ang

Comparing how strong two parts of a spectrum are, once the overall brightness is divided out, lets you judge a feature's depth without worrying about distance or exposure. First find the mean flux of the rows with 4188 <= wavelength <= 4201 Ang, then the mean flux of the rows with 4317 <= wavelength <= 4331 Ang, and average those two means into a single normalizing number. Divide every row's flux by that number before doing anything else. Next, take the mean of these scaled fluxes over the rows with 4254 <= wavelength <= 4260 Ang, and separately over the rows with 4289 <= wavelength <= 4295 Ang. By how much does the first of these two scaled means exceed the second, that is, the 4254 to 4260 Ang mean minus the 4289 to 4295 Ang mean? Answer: 0.04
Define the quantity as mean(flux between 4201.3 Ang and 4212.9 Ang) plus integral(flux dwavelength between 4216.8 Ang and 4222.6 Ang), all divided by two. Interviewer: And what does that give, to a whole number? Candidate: 47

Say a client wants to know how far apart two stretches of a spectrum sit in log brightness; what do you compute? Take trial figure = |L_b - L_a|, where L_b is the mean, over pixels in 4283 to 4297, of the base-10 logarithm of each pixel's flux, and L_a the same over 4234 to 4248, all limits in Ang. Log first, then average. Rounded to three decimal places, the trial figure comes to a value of 0.032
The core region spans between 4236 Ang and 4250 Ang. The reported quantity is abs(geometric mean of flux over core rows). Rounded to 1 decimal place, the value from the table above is 13.3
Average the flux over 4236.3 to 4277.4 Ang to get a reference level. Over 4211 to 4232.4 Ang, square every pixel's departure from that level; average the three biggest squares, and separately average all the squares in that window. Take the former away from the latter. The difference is -27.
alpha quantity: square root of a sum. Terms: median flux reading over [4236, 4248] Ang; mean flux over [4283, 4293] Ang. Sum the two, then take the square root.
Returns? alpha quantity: 5.03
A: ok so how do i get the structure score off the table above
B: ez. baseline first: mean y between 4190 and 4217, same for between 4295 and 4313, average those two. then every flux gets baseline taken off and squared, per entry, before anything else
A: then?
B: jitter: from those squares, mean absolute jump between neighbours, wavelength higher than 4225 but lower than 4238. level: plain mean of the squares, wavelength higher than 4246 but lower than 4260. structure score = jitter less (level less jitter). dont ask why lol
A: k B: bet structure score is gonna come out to 27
